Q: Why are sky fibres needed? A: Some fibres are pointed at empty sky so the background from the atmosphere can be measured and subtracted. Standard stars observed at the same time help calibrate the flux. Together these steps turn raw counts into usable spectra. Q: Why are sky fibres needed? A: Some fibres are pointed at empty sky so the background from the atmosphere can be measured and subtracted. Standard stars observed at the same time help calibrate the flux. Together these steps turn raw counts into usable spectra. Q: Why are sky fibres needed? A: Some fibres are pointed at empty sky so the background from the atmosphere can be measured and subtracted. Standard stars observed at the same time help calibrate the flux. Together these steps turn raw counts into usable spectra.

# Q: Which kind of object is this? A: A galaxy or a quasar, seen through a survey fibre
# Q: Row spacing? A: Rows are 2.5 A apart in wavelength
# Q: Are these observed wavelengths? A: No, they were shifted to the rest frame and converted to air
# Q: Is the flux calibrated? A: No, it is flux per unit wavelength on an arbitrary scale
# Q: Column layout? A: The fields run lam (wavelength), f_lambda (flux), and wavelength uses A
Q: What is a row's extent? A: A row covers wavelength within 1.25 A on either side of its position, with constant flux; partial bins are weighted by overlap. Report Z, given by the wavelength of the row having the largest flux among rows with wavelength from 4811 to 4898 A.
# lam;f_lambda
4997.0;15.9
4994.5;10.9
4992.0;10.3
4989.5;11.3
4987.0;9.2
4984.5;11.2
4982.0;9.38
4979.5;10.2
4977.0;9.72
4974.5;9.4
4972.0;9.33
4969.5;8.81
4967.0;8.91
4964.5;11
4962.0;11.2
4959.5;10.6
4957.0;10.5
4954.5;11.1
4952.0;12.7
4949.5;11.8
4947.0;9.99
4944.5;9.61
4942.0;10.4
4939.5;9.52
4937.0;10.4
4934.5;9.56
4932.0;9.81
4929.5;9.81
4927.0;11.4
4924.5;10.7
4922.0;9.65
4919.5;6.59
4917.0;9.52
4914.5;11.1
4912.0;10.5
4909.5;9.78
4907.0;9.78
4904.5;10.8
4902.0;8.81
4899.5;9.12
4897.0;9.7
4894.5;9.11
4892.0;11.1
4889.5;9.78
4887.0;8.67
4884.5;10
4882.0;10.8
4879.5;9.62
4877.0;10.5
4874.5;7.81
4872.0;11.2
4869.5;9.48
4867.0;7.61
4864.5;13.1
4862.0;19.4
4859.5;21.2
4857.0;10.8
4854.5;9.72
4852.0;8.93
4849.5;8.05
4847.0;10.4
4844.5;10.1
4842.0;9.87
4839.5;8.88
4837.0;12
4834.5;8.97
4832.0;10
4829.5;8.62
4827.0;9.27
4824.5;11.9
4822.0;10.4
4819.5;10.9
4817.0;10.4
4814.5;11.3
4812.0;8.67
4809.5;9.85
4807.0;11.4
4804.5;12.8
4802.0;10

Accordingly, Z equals 4859.5 A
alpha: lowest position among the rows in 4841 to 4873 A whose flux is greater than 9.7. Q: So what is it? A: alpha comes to 4842.0 A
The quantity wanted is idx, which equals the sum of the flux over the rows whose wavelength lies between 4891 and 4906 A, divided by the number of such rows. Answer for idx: 9.8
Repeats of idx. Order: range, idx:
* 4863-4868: 10.4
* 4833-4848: 10.0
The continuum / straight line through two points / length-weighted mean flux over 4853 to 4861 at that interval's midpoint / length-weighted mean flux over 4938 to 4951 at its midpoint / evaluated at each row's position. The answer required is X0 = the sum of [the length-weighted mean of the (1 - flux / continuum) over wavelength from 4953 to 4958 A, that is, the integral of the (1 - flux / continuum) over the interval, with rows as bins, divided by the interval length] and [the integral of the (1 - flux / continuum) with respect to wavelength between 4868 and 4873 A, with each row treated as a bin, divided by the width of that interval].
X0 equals 0.1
